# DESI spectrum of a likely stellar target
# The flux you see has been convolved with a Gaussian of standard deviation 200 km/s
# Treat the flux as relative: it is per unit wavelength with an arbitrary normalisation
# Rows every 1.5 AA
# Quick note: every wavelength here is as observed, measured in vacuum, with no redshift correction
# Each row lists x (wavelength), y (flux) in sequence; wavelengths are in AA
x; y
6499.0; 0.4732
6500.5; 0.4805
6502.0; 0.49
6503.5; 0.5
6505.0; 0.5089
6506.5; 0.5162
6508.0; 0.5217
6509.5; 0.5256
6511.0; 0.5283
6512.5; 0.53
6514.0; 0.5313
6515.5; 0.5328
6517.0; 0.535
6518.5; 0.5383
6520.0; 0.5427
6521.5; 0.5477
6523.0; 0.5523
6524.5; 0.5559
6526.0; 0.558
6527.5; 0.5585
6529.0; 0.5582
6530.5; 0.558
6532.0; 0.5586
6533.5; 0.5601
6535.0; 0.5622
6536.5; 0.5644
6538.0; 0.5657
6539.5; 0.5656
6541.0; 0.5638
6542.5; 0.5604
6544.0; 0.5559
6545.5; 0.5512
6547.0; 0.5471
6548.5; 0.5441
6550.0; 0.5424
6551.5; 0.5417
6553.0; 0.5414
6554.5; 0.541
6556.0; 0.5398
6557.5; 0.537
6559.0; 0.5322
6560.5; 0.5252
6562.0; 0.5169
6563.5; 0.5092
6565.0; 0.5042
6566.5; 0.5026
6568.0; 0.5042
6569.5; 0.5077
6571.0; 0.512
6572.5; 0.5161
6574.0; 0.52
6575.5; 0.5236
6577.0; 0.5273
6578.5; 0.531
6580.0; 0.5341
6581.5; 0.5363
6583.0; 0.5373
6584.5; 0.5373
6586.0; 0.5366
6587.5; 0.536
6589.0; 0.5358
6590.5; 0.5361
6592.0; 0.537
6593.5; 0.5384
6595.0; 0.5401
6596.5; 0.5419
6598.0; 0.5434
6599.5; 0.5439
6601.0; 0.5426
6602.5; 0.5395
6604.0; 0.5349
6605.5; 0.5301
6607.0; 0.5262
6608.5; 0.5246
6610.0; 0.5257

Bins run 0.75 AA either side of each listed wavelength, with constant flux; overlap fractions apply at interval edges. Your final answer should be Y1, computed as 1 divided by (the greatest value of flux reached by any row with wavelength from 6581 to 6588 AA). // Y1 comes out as 1.86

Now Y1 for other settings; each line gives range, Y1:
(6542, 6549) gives 1.78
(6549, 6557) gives 1.84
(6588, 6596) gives 1.85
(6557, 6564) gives 1.86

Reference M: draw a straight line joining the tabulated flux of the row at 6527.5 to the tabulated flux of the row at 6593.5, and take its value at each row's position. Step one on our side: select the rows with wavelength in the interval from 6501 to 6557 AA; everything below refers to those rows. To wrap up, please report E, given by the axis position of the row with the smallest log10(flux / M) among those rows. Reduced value 6502.0 AA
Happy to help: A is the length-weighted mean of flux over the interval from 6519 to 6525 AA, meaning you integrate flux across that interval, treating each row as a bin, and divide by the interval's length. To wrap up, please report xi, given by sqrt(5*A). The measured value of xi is 1.66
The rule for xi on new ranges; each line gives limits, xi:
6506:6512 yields 1.62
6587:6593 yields 1.64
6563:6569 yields 1.59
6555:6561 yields 1.63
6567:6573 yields 1.60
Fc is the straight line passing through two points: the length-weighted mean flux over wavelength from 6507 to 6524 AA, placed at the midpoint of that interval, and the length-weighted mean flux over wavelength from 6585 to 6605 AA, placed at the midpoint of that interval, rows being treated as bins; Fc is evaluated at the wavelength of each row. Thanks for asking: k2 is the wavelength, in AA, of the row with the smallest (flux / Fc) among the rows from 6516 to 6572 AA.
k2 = 6566.5 AA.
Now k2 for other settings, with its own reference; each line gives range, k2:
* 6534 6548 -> 6547.0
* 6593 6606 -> 6605.5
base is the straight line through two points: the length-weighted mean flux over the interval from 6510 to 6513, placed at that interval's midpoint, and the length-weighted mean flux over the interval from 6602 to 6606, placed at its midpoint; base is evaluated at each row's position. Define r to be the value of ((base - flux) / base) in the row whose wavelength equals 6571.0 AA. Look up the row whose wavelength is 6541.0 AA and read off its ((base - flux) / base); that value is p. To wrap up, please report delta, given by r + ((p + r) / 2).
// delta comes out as 0.03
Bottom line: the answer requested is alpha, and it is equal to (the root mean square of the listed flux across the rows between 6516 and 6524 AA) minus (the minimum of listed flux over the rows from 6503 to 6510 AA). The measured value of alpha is 0.043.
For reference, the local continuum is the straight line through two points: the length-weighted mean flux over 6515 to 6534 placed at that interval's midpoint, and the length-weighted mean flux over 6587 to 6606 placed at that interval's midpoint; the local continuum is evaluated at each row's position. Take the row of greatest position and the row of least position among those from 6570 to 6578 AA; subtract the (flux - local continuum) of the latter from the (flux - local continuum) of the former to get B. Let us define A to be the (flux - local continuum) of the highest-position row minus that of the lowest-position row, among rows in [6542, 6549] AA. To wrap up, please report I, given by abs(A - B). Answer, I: 0.032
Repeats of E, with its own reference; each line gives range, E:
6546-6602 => 6566.5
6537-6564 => 6563.5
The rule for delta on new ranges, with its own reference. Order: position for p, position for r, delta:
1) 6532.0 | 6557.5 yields -0.04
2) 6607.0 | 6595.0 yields -0.01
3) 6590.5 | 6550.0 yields -0.03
